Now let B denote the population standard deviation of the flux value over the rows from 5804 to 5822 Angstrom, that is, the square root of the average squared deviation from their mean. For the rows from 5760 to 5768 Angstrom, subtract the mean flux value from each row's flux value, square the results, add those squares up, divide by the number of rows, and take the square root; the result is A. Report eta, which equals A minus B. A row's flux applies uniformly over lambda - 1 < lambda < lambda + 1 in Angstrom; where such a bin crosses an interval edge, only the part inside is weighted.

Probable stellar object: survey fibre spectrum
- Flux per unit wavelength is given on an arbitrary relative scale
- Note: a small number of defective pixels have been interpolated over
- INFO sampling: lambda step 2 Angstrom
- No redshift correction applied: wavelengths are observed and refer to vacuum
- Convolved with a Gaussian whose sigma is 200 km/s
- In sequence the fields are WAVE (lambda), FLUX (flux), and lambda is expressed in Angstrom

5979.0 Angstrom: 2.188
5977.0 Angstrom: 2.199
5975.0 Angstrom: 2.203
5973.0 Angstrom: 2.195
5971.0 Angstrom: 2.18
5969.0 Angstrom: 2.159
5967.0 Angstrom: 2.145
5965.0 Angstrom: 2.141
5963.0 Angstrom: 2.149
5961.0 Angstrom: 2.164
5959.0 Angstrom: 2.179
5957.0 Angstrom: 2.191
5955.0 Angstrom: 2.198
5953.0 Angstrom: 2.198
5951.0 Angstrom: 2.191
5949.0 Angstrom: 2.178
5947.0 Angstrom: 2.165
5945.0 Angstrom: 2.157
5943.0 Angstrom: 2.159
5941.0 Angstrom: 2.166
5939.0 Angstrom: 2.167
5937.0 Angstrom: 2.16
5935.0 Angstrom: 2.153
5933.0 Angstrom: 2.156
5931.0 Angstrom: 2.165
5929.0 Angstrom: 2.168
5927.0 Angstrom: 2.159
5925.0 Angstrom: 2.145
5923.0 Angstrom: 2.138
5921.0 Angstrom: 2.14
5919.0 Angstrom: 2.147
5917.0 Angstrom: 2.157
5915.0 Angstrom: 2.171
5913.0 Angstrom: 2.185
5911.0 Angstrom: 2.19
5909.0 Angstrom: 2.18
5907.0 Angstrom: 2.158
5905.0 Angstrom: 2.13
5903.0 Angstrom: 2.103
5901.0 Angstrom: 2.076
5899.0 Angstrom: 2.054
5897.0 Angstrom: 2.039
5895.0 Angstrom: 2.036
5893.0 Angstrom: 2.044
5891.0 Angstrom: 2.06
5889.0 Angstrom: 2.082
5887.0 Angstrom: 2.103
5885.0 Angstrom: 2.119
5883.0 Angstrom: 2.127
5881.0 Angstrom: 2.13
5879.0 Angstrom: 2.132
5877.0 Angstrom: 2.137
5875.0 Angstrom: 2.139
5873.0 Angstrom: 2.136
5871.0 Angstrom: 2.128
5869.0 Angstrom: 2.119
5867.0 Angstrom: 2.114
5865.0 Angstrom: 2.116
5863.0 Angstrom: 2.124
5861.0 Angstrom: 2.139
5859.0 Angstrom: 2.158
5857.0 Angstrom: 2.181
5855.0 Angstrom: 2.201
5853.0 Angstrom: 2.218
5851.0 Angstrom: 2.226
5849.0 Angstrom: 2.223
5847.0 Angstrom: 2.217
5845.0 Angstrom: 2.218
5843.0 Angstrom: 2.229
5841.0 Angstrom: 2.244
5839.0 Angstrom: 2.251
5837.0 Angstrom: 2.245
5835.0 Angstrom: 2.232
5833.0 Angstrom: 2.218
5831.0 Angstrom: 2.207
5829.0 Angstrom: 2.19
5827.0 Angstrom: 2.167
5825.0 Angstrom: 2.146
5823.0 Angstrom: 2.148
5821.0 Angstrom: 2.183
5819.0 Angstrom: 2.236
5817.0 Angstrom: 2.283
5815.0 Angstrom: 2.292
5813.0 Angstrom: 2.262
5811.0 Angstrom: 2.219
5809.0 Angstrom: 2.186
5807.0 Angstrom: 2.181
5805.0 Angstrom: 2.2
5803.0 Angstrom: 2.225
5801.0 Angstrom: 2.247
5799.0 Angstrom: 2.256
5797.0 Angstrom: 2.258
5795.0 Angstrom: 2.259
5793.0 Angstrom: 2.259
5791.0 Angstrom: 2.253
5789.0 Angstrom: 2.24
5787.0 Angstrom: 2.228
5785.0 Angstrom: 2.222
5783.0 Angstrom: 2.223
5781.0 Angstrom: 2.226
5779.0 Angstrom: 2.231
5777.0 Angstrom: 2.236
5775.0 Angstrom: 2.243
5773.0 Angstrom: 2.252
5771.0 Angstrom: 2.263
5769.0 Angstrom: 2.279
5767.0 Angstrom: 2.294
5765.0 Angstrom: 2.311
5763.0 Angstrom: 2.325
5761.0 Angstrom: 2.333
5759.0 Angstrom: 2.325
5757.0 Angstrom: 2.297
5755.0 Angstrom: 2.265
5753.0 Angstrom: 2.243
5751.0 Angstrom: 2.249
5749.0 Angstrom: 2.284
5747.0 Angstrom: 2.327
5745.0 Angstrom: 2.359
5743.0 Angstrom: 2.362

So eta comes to -0.026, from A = 0.015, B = 0.041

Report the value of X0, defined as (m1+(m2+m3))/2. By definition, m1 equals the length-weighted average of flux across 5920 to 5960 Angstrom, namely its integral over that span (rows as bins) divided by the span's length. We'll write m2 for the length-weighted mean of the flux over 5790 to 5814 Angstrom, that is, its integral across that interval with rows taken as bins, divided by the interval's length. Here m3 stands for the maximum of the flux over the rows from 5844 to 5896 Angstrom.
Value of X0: 3.31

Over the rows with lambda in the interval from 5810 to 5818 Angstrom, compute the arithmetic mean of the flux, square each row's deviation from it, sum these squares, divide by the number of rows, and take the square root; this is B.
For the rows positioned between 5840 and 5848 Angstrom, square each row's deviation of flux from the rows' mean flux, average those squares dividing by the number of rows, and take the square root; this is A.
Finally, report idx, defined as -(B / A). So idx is -2.6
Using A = 0.0109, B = 0.028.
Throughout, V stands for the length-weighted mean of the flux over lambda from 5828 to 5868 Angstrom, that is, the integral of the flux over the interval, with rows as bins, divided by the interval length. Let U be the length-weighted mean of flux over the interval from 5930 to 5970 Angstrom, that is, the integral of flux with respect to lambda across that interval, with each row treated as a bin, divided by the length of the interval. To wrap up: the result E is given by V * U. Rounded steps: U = 2.17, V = 2.20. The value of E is 4.76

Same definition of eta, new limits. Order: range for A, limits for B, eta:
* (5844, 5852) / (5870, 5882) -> 0.000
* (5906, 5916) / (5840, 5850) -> 0.001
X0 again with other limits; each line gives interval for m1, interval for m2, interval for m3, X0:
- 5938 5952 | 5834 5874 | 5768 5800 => 3.32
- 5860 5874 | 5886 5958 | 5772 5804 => 3.26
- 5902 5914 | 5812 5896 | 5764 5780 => 3.32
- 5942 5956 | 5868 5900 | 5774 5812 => 3.27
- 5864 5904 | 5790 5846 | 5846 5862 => 3.28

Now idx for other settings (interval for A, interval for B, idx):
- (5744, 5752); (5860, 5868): -0.2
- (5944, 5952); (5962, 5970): -0.5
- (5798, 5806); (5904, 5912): -1.1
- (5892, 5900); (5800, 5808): -3.7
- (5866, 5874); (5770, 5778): -1.2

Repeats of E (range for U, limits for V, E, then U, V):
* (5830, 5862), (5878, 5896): 4.63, 2.21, 2.09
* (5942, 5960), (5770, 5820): 4.88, 2.18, 2.24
